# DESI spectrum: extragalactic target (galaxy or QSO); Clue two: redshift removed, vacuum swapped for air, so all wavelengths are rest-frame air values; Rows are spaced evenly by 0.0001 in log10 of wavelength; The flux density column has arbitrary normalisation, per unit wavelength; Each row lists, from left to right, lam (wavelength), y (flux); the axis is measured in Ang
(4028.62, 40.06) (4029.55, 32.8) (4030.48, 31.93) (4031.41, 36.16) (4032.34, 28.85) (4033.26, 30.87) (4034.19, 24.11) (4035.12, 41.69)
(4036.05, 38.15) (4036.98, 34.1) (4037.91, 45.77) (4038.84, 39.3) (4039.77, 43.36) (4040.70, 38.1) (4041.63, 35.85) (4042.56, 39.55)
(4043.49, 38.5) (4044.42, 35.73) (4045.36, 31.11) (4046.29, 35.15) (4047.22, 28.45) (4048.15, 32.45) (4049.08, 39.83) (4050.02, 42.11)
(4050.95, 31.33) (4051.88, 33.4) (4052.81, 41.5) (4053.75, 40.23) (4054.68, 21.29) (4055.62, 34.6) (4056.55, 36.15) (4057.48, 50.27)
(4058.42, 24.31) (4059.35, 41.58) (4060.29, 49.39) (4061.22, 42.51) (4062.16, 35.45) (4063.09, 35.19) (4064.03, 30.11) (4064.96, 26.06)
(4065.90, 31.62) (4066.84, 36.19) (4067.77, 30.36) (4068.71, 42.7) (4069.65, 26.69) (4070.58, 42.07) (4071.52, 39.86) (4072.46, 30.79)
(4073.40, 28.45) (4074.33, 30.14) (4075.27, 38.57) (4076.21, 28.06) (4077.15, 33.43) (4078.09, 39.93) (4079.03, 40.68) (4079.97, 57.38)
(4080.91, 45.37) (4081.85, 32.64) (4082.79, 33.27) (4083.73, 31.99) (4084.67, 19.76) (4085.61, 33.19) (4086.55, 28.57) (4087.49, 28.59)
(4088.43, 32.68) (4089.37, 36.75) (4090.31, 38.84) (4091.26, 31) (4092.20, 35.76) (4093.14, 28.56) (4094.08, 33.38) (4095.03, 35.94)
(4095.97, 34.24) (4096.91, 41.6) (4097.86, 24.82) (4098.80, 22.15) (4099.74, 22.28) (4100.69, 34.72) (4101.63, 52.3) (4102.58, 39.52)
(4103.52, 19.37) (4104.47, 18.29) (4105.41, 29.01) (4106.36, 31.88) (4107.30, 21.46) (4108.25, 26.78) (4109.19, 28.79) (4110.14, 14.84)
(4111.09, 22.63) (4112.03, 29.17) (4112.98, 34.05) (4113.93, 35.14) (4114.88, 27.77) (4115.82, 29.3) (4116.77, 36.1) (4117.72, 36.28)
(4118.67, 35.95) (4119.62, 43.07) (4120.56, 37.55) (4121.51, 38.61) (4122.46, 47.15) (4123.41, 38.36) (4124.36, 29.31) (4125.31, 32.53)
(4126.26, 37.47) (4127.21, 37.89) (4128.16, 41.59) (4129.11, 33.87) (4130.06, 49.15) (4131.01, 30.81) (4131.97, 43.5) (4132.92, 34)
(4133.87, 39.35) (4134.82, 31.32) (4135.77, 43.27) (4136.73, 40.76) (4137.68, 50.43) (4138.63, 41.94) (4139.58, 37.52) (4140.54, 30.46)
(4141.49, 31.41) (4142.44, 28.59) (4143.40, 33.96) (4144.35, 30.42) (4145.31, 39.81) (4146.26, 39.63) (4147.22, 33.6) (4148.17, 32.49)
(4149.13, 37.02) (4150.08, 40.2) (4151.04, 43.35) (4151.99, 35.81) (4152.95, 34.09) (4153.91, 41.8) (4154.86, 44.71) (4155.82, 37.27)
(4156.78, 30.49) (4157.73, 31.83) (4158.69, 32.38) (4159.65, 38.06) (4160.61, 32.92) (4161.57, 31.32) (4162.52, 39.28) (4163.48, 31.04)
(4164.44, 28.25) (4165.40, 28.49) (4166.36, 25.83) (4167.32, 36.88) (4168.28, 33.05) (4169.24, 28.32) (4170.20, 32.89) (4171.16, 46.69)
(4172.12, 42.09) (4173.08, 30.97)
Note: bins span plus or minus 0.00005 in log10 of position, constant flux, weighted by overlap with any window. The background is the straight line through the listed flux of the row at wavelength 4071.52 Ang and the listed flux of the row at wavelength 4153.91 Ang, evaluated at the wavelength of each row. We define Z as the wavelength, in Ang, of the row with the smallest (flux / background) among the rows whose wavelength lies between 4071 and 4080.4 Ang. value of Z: 4076.21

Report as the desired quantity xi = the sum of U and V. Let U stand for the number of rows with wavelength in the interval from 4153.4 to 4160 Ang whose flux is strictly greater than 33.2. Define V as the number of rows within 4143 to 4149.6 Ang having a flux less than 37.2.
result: 9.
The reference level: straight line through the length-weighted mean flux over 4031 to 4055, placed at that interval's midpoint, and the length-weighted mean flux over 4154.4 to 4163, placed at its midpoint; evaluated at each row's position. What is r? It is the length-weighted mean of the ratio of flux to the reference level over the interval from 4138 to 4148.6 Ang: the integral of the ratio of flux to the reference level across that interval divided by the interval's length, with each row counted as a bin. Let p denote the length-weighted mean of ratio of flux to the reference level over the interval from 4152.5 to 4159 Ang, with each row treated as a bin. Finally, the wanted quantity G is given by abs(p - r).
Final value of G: 0.04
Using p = 1.02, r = 0.98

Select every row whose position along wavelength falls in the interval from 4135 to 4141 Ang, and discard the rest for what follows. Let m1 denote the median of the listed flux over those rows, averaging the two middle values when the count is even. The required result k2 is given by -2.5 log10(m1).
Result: -4.04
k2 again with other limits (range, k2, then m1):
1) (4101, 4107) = -3.71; 30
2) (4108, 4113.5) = -3.61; 28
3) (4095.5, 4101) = -3.68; 30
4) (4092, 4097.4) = -3.86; 35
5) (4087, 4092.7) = -3.84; 34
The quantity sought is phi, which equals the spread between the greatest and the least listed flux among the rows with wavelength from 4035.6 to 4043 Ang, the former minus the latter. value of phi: 11.7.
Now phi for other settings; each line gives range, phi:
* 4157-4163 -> 8.0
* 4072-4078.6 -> 11.9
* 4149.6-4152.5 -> 7.5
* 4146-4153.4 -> 10.9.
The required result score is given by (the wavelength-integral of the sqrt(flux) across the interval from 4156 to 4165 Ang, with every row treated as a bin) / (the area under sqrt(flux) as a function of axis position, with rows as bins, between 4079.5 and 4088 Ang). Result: 1.04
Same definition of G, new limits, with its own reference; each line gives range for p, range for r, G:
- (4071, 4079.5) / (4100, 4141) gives 0.01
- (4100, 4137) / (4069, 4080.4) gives 0.06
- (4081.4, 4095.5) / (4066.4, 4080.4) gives 0.12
